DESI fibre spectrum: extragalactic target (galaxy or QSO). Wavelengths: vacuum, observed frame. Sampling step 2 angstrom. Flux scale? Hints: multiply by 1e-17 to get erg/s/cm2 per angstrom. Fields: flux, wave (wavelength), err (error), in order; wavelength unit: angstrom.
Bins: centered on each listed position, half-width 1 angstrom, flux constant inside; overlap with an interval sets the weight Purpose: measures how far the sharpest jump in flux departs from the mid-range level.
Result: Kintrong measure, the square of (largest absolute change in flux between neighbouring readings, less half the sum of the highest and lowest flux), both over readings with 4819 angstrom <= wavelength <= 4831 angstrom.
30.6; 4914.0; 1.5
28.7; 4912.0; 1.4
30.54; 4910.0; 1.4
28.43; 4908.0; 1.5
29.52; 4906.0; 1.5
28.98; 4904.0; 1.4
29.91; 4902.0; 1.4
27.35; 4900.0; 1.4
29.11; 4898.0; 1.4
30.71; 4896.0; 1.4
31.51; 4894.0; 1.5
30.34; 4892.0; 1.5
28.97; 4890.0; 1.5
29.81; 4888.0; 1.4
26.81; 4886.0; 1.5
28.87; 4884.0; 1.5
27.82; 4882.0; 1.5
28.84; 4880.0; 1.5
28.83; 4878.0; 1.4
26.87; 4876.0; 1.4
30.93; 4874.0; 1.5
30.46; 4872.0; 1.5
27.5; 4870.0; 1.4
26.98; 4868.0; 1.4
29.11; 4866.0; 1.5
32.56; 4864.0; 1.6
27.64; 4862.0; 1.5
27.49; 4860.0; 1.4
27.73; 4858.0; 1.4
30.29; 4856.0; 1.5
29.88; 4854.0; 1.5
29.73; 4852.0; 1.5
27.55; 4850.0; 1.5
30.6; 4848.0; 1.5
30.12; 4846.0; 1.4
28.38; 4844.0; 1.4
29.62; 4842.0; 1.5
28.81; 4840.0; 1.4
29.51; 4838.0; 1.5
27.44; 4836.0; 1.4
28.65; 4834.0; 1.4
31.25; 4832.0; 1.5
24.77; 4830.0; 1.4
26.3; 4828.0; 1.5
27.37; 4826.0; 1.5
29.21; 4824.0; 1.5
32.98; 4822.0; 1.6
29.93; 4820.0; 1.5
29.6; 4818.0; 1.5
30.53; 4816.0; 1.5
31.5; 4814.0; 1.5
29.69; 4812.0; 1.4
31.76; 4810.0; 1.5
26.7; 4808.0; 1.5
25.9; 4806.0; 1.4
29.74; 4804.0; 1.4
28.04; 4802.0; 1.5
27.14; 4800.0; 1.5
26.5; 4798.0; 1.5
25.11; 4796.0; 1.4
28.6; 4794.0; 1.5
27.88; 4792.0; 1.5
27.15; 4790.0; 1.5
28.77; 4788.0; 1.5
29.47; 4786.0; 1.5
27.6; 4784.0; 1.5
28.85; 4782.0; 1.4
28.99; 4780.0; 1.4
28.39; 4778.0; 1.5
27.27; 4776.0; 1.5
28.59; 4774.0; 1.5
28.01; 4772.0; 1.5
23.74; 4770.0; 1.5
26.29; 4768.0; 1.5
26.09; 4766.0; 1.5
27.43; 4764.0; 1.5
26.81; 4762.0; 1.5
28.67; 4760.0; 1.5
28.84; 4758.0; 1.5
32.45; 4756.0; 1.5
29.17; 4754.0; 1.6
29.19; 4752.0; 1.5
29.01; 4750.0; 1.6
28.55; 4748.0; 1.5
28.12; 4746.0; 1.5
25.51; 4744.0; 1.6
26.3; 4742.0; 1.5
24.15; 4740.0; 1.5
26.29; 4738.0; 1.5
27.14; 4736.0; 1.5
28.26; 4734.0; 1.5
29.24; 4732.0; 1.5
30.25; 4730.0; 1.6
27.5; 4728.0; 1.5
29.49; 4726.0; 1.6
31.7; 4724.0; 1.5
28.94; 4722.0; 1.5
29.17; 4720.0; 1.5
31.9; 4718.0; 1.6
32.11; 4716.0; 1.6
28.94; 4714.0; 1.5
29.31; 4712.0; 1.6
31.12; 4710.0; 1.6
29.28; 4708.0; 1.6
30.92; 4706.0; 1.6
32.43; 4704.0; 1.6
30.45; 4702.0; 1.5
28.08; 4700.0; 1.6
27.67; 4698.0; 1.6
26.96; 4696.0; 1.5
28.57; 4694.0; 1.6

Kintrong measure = 630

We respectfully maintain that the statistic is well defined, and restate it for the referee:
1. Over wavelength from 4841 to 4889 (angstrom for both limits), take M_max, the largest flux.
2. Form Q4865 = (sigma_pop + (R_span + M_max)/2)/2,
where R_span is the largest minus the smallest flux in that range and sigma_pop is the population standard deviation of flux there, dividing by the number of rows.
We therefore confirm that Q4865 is 10.3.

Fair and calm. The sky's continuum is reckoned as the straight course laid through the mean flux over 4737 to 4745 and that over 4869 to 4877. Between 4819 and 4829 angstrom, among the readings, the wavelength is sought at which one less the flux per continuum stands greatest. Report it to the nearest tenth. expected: 4828.0 angstrom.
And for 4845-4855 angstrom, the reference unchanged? 4850.0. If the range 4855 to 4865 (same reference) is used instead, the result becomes 4860.0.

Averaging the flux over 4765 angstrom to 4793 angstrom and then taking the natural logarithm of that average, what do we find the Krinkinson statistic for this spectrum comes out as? 3.32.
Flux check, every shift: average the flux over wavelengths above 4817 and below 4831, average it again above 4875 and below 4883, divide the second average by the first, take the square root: 0.99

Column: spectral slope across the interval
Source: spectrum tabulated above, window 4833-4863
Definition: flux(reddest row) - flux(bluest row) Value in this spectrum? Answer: -1.0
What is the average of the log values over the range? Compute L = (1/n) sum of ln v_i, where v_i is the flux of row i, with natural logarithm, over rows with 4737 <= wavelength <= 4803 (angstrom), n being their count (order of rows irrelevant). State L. 3.32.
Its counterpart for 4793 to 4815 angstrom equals 3.34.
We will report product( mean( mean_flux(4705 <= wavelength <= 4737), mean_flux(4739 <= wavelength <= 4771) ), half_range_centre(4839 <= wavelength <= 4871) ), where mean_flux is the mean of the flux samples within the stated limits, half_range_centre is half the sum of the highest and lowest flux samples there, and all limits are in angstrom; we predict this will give 852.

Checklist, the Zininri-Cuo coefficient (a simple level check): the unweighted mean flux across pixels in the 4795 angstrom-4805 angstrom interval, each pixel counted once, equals 27.3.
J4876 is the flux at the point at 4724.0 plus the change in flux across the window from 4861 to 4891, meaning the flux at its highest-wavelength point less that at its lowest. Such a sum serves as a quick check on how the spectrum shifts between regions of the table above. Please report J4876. 33.0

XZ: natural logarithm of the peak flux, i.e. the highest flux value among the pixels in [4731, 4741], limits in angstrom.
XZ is 3.38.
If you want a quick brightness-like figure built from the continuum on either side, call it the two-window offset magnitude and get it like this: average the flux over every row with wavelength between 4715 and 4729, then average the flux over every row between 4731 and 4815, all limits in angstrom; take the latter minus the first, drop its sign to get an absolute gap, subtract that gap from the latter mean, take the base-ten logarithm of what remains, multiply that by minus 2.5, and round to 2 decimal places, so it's -3.53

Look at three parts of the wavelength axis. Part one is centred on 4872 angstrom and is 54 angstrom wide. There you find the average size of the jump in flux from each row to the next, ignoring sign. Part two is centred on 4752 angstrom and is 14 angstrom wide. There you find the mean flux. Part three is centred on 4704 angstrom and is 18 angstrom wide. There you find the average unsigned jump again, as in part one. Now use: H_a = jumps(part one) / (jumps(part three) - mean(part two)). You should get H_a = -0.059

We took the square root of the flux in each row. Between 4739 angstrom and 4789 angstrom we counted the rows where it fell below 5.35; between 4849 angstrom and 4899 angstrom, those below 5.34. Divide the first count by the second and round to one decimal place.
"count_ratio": 1.7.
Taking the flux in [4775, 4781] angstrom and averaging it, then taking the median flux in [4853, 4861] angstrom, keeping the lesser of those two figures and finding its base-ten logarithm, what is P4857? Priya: 1.45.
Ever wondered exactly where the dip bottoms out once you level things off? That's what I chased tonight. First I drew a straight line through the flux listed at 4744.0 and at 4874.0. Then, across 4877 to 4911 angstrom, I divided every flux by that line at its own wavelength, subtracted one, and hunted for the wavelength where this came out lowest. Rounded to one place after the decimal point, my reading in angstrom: 4886.0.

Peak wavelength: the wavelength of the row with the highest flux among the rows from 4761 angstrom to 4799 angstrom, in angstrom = 4786.0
